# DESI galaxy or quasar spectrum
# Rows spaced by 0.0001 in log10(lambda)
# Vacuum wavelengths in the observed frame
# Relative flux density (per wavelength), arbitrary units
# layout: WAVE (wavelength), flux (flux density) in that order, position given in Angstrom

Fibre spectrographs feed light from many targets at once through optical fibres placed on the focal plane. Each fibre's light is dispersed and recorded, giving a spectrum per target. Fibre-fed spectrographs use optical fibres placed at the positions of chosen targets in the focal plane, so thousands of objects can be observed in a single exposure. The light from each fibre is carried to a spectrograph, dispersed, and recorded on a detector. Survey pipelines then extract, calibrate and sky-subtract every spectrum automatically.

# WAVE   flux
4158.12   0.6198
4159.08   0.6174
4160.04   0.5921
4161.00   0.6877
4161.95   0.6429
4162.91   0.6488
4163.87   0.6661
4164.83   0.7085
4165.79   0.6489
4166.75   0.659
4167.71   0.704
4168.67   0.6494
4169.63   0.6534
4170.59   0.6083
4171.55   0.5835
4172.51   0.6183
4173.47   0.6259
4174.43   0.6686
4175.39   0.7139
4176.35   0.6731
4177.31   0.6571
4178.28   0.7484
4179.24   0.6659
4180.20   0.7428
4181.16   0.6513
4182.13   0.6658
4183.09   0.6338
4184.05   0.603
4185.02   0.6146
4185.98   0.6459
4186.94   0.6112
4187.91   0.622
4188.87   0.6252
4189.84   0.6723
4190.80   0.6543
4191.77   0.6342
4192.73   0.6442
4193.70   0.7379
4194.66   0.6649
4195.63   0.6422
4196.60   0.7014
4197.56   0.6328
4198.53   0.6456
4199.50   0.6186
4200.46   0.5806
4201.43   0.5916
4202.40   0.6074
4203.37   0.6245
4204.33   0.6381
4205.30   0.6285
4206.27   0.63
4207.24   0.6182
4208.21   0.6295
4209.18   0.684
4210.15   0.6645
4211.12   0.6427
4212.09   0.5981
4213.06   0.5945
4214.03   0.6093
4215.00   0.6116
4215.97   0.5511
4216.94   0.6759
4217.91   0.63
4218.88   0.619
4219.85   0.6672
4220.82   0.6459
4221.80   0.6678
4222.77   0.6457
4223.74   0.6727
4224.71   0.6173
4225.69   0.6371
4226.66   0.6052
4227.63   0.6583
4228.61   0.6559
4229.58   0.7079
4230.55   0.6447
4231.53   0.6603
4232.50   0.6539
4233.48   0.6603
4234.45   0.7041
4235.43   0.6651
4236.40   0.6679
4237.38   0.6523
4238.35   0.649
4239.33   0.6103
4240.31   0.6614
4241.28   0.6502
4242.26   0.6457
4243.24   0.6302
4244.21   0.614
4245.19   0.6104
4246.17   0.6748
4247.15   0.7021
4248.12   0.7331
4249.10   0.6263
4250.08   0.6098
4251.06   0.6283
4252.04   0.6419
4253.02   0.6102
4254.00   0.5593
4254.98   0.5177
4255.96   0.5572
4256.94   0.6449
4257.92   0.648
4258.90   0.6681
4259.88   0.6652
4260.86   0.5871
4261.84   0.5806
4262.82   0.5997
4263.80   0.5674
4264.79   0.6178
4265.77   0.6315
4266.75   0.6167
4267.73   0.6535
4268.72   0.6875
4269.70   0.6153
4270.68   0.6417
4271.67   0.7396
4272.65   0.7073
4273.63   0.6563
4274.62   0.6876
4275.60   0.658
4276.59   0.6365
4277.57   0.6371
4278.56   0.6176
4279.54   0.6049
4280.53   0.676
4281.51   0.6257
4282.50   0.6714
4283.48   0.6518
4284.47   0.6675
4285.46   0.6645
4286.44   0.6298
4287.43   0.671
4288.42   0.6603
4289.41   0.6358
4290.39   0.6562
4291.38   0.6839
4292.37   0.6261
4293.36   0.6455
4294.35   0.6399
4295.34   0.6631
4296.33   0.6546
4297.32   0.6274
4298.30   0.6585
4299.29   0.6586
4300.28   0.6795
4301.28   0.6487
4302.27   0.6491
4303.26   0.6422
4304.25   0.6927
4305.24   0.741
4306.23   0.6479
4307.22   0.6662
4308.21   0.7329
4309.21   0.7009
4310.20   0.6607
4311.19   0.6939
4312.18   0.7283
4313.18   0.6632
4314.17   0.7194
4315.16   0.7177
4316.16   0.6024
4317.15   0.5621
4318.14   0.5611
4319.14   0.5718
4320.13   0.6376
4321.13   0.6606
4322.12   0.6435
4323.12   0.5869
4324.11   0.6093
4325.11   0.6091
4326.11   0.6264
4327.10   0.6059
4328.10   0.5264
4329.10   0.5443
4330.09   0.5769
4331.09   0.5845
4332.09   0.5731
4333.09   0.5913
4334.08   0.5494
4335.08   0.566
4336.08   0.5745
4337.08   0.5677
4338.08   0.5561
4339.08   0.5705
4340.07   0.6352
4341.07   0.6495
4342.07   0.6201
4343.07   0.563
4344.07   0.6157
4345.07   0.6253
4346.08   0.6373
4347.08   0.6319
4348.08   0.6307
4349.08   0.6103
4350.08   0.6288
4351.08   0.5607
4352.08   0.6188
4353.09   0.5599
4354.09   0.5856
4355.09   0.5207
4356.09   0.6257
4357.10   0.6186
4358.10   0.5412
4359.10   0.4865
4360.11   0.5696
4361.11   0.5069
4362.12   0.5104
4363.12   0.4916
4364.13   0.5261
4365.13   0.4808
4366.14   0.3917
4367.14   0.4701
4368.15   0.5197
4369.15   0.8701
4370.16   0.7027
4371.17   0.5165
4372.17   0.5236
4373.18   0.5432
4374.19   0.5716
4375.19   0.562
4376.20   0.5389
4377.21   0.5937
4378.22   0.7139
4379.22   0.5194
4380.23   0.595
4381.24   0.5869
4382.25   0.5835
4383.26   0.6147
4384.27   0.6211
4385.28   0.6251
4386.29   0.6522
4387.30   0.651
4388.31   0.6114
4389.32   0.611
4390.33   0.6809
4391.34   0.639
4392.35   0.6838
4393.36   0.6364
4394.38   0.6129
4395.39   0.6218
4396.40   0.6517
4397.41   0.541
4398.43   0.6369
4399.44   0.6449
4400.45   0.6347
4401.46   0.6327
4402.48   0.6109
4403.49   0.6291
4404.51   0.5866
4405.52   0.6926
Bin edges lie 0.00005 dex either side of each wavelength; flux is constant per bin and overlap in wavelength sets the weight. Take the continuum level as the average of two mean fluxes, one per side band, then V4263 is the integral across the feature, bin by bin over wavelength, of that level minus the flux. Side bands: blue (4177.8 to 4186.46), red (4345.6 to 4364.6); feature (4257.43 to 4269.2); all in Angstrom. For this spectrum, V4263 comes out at -0.11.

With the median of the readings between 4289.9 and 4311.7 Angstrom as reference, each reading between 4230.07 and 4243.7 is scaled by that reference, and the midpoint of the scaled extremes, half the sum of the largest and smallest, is 0.998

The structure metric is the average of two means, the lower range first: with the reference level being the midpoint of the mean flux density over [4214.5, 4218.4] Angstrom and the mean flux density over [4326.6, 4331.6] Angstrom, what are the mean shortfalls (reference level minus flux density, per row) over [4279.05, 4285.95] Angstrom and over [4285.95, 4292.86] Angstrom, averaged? -0.059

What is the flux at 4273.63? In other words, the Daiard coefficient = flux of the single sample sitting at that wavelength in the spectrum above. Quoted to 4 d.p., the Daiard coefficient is 0.6563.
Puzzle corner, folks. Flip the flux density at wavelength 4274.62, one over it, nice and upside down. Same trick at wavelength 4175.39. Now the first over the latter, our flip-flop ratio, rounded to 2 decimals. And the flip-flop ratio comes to 1.04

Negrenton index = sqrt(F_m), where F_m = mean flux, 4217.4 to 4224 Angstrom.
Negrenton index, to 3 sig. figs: 0.806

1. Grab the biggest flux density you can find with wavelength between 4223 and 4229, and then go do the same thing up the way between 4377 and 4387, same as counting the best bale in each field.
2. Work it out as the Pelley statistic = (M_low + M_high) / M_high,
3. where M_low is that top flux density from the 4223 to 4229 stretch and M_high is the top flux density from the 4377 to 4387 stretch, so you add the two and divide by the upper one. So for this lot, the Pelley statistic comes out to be 1.94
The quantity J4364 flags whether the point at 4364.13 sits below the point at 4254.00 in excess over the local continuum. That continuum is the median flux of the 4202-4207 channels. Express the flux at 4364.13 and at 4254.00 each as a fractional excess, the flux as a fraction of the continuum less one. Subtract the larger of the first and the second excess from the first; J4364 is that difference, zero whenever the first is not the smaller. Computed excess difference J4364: -0.053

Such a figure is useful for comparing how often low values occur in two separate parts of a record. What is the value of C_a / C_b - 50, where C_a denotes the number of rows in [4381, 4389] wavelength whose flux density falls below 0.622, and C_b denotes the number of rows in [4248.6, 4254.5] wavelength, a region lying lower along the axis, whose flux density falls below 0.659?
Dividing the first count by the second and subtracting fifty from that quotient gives -49.2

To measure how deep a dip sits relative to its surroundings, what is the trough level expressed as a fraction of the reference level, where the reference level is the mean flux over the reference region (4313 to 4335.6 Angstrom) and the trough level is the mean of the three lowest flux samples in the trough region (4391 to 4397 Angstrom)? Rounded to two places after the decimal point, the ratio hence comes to 1.03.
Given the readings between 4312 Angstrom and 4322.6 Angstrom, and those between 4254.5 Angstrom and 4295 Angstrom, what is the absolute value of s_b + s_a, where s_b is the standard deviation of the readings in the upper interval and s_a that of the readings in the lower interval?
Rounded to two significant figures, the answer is 0.10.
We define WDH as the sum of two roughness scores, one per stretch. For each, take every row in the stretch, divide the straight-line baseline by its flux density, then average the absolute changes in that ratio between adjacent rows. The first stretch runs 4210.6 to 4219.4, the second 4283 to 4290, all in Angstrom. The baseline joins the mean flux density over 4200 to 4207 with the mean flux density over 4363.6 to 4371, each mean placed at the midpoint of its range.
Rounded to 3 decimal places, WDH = 0.093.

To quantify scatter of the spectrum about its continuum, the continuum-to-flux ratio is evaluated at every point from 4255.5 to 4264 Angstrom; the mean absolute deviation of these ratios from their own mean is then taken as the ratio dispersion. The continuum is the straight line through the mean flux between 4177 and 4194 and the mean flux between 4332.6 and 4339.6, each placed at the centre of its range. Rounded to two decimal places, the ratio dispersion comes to 0.06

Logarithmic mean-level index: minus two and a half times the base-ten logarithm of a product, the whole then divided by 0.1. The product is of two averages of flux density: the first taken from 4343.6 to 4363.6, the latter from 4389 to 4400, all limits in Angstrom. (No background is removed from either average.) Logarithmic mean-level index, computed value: 10.9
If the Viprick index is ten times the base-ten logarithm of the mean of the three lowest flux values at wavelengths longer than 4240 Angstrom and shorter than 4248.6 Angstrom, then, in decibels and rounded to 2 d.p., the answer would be -2.09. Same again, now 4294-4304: -1.96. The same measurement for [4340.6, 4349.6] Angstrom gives -2.25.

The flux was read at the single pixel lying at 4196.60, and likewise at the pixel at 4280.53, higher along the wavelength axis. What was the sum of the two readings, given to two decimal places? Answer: 1.38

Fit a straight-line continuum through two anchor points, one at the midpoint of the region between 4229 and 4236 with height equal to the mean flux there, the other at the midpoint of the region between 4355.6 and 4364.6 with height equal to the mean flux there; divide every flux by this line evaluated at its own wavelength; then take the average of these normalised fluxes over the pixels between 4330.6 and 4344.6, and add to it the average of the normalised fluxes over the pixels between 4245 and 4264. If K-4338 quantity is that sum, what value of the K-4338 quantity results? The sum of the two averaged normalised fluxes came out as 2.00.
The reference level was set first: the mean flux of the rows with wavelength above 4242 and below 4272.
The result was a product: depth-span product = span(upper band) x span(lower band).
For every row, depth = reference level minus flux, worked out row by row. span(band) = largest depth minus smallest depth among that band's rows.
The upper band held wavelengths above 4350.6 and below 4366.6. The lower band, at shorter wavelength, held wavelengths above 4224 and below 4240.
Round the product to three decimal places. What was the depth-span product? 0.024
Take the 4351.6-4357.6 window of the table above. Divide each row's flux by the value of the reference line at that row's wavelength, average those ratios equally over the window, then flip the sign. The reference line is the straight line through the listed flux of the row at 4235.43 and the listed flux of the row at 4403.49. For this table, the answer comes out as -0.92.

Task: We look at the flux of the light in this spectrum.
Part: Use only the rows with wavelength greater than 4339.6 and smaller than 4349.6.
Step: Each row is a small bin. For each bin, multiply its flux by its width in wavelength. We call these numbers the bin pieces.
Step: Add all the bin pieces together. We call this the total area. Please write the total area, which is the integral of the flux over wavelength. 6.22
